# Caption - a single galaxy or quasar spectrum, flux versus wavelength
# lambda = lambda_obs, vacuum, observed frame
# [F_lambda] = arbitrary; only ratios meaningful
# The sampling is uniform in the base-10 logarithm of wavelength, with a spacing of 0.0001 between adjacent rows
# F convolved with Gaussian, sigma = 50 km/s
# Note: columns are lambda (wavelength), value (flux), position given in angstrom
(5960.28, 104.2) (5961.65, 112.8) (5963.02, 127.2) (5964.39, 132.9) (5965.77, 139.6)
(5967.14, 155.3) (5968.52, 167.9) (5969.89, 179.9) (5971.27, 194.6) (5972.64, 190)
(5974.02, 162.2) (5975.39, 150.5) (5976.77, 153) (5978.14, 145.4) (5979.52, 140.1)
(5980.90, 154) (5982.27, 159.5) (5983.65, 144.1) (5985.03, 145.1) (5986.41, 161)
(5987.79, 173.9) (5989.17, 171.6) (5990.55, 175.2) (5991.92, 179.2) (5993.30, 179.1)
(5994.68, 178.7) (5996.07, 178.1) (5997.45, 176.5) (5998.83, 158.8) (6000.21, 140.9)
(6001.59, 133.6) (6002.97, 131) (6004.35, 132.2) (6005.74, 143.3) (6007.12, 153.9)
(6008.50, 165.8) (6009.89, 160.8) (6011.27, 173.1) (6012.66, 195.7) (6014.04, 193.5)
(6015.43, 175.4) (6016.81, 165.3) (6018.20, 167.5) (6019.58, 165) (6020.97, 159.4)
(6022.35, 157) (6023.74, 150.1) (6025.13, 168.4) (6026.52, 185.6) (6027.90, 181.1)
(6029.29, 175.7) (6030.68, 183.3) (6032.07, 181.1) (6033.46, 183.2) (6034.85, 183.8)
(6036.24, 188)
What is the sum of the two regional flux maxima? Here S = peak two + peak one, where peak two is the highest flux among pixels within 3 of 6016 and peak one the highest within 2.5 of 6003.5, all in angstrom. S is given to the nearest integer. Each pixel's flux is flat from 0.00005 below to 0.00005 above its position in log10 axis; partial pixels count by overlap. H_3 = 337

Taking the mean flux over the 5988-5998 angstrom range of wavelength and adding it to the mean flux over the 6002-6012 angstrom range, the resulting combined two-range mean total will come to 328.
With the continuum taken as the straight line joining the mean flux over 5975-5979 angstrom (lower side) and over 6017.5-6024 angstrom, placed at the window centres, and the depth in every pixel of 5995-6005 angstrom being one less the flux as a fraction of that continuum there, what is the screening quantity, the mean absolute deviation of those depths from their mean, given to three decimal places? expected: 0.120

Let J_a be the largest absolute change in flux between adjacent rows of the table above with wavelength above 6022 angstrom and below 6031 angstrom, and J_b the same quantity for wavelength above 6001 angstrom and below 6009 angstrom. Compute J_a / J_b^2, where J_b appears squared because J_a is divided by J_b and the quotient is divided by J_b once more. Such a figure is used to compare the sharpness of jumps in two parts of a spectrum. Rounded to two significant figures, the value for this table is 0.13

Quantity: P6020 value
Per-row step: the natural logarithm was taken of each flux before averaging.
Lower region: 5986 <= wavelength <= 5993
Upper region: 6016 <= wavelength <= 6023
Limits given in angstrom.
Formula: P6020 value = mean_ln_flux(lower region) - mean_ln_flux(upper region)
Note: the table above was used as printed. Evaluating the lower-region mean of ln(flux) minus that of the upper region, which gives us 0.06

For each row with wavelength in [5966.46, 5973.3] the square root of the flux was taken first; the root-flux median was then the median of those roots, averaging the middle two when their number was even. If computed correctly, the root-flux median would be 13.4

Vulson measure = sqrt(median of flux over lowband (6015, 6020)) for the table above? 12.9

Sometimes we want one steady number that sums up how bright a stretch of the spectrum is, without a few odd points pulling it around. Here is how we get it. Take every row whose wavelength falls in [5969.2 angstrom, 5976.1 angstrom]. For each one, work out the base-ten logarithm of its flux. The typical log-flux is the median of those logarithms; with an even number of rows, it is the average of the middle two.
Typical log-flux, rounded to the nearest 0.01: 2.26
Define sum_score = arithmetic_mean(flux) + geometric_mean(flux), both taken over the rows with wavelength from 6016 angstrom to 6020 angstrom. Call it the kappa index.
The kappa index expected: 332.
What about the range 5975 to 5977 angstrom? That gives 303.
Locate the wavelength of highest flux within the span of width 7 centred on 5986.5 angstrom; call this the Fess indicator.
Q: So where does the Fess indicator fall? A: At 5987.79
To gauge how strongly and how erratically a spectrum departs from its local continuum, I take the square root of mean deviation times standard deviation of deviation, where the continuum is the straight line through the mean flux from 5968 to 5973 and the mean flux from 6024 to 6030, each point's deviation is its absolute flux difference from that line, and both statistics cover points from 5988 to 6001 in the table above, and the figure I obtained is 11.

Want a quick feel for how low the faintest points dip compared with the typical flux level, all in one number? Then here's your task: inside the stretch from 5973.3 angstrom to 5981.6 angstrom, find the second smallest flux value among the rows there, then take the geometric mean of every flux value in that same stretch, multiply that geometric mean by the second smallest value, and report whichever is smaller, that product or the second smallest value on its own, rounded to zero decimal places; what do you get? 145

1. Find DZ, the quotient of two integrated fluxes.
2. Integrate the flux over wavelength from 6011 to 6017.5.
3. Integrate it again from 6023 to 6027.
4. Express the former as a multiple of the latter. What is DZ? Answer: 1.8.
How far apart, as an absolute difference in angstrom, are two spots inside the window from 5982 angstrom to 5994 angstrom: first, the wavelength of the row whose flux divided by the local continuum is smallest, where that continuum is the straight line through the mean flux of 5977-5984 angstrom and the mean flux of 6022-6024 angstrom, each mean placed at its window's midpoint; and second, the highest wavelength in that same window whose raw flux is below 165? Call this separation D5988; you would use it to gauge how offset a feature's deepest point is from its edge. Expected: 2.8 angstrom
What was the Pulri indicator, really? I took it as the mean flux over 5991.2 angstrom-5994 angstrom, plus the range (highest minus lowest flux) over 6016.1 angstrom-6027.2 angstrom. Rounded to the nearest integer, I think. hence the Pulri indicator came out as 215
